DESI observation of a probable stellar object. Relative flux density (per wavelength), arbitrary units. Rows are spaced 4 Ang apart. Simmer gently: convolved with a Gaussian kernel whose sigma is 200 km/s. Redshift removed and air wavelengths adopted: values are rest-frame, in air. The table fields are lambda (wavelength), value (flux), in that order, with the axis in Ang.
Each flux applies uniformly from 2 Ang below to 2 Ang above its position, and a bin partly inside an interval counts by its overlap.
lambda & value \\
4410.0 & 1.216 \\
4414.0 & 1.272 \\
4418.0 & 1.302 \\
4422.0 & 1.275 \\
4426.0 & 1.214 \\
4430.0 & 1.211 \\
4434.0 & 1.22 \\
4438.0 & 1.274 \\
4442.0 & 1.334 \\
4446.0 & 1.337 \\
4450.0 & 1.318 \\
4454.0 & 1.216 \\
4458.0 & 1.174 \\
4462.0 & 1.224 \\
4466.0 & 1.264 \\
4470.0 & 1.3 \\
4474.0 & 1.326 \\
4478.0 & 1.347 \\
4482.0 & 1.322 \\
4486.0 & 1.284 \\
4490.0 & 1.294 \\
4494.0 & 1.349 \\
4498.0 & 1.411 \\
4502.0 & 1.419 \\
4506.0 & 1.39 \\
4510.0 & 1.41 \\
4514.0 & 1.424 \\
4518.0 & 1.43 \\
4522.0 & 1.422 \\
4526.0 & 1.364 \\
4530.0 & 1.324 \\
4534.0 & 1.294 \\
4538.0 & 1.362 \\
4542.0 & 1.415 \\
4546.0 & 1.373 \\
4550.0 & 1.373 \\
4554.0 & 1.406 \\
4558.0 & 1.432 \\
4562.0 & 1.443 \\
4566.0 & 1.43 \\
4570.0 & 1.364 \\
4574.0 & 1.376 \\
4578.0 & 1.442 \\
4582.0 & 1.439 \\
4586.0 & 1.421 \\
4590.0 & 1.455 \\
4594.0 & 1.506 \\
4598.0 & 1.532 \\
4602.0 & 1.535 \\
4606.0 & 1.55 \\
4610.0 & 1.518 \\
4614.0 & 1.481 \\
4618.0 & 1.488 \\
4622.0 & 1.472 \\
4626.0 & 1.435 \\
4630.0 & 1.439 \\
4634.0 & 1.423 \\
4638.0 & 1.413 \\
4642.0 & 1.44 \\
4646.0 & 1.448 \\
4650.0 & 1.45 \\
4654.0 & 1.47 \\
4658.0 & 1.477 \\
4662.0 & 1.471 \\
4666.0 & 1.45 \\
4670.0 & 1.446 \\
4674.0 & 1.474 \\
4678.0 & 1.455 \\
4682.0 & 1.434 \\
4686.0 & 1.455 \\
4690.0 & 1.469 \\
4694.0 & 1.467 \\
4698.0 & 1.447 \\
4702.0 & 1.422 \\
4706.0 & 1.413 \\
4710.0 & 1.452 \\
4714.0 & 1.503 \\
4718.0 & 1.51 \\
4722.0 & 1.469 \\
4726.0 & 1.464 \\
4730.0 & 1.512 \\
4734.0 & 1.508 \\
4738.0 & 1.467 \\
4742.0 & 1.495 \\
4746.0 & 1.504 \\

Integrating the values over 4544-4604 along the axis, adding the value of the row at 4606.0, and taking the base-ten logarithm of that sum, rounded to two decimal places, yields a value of 1.94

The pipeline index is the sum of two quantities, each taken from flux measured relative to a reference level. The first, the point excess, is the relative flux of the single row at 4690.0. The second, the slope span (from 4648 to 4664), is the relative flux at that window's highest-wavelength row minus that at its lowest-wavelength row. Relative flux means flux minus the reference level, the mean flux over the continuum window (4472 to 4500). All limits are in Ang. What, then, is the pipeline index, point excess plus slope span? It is 0.16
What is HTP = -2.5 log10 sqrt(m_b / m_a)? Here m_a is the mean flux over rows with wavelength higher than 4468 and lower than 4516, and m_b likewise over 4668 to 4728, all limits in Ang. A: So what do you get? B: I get -0.04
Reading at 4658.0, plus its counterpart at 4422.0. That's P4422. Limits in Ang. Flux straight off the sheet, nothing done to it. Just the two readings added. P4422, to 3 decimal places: 2.752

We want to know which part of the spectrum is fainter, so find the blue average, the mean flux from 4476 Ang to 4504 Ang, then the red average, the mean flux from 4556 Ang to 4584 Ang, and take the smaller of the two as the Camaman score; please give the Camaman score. 1.35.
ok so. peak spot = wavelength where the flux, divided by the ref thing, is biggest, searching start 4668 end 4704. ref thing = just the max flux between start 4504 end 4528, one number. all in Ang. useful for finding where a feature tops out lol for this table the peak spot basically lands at 4674.0 Ang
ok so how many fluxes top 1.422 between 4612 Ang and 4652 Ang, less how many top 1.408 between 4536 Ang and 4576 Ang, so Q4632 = 5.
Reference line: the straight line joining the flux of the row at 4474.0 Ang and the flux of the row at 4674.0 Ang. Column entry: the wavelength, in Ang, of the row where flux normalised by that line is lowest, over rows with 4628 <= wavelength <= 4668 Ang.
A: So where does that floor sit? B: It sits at 4638.0 Ang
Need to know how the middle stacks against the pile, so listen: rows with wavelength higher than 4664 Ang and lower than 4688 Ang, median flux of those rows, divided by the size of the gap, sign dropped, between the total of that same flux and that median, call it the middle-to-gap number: 0.200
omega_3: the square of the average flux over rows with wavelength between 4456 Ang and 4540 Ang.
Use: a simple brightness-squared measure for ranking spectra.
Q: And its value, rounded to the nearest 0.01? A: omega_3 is 1.79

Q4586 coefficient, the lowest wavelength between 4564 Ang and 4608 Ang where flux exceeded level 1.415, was 4566.0 Ang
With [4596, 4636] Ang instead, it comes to 4598.0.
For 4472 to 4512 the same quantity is 4502.0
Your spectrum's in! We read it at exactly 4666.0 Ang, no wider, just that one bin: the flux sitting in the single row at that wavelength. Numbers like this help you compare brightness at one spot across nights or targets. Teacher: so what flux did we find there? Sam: 1.45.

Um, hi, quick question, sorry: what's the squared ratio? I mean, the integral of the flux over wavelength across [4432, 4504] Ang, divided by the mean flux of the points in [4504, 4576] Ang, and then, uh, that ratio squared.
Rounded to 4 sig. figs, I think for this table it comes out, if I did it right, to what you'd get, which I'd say 4535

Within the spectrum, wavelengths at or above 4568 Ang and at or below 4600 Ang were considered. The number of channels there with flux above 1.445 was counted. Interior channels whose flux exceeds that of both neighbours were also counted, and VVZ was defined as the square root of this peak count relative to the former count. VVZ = 0.58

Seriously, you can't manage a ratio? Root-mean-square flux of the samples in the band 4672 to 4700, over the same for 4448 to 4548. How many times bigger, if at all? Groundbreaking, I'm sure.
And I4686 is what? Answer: 1.09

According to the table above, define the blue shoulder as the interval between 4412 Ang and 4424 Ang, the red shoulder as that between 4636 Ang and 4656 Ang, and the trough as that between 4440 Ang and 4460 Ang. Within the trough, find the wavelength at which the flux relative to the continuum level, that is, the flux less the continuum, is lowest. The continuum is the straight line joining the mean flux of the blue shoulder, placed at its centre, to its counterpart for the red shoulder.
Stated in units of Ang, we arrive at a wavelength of 4458.0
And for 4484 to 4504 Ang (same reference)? 4486.0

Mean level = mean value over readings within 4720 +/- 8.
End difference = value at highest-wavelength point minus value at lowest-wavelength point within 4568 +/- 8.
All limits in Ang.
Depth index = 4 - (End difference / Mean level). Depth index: 4.05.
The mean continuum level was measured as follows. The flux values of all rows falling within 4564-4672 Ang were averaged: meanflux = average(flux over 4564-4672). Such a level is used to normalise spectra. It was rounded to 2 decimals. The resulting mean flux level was 1.46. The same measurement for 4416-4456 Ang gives 1.27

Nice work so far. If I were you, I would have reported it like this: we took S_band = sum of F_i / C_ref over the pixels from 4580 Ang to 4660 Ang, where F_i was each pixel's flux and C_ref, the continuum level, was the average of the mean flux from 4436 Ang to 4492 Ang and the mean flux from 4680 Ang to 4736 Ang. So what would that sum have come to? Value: 21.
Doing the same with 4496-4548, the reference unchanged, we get 13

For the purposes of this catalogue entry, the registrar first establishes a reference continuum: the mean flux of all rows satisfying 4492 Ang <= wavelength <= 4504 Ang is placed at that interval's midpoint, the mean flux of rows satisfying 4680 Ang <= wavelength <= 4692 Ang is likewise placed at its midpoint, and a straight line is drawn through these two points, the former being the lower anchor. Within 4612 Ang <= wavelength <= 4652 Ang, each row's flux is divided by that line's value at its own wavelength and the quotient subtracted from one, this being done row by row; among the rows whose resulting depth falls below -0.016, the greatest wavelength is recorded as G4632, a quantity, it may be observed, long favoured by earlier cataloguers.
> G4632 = 4622.0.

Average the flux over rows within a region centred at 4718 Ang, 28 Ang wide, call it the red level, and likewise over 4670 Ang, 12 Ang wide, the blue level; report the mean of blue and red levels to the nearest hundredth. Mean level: 1.47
